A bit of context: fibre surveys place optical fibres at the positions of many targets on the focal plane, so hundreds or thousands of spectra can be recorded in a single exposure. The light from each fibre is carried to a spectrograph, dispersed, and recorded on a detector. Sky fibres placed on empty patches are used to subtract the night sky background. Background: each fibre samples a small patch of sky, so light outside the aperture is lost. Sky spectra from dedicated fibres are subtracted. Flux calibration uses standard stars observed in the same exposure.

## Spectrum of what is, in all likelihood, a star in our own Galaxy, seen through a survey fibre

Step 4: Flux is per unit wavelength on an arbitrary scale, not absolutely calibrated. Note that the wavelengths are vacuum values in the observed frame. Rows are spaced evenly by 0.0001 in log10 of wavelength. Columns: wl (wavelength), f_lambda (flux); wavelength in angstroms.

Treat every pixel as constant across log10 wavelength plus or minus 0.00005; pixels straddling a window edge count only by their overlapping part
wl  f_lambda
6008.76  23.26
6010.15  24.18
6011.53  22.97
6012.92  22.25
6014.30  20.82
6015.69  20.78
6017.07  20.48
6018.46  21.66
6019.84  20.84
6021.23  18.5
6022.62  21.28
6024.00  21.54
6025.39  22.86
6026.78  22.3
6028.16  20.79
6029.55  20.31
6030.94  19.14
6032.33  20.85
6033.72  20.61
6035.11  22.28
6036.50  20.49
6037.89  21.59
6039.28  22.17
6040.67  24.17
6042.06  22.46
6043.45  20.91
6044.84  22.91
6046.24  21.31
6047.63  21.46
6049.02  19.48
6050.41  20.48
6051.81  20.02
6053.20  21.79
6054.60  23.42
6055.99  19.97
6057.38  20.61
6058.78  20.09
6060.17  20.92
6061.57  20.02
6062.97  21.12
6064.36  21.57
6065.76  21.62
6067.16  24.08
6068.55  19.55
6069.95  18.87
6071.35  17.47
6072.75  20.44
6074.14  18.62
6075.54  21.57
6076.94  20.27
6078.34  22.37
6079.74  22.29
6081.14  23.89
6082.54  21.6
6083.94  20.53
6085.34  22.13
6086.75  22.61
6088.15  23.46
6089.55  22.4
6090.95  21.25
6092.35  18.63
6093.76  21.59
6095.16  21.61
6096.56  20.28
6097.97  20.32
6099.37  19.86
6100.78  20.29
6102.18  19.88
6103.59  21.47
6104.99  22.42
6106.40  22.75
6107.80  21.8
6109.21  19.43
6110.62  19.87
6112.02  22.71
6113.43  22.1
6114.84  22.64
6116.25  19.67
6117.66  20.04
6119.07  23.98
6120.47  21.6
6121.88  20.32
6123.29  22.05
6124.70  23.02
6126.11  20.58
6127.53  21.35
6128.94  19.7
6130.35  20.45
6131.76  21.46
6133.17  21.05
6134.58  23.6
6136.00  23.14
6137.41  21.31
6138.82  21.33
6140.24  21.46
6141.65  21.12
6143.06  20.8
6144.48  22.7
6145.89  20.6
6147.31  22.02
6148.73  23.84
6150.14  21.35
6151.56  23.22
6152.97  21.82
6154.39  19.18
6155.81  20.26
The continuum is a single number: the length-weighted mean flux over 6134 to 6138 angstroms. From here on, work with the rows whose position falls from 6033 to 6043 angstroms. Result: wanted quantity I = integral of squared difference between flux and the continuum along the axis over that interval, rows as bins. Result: 19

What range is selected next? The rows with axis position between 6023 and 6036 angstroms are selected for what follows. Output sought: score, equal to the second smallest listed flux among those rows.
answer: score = 20.31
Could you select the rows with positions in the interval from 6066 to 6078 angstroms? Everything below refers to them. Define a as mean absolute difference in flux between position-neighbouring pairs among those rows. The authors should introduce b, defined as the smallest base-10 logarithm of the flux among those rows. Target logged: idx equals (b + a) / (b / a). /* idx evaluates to 6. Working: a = 2.2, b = 1.24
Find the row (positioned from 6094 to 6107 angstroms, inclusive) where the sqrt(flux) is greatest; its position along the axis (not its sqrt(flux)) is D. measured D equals 6106.40 angstroms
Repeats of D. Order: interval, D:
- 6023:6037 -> 6025.39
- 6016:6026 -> 6025.39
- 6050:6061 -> 6054.60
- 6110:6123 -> 6119.07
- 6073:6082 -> 6081.14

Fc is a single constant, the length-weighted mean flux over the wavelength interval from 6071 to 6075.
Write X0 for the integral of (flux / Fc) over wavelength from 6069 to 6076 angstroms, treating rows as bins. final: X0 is 7.1 angstroms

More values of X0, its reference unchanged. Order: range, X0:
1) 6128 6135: 7.8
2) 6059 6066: 7.7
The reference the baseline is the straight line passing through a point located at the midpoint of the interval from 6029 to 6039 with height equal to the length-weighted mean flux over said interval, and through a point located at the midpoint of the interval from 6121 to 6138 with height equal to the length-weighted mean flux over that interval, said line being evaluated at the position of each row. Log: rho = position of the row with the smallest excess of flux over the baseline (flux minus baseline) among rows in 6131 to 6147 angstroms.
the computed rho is 6145.89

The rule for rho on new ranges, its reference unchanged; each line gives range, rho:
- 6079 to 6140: 6092.35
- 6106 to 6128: 6109.21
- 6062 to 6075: 6071.35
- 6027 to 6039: 6030.94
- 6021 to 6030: 6021.23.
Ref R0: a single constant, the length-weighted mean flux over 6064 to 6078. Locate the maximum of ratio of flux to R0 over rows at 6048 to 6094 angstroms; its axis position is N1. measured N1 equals 6067.16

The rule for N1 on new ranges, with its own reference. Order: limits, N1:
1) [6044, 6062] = 6054.60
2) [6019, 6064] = 6040.67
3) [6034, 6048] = 6040.67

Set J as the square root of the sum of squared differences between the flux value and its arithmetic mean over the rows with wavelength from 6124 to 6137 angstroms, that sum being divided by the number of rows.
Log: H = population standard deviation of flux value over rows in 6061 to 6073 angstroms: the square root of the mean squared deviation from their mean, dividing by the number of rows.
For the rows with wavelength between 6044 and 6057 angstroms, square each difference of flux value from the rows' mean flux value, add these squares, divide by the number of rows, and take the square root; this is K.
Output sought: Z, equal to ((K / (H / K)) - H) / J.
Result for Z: -0.7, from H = 1.78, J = 1.28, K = 1.28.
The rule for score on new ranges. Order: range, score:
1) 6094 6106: 19.88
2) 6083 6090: 22.13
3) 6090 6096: 21.25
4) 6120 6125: 21.6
